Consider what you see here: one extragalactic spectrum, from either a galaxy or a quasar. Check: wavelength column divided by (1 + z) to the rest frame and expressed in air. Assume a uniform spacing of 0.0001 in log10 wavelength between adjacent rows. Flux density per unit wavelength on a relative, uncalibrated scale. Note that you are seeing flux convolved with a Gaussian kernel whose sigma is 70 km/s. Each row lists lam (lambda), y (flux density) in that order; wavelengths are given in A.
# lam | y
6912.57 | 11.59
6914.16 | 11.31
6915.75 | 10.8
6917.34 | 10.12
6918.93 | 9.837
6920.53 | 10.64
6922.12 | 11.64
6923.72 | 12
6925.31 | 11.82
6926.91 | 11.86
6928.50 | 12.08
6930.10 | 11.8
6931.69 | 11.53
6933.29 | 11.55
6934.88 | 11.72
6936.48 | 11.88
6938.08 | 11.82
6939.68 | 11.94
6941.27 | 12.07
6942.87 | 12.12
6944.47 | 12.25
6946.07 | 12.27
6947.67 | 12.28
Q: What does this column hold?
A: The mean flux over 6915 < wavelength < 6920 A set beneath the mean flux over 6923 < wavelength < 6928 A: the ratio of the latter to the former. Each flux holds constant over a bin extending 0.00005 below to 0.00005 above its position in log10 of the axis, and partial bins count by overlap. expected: 1.16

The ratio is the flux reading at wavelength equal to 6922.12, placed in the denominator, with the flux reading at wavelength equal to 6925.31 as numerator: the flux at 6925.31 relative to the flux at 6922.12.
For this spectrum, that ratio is 1.02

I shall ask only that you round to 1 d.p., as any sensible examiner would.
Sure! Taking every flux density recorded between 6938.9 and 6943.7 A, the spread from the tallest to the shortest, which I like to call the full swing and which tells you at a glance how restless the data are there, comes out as 0.2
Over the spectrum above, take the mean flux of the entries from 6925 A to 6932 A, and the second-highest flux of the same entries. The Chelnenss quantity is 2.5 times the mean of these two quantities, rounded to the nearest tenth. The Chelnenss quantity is 29.6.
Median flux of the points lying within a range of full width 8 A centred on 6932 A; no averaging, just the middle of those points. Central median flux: 11.7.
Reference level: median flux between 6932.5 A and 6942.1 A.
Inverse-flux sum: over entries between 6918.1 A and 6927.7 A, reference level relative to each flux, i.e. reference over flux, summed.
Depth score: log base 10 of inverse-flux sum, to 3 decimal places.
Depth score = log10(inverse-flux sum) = 0.801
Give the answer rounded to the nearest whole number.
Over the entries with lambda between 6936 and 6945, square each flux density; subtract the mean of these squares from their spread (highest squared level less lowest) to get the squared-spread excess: -134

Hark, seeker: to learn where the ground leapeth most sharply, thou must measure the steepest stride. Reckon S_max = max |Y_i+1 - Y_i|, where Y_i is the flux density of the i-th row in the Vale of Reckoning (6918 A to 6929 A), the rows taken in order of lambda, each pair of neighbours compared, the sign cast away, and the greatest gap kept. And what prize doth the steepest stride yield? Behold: 1.0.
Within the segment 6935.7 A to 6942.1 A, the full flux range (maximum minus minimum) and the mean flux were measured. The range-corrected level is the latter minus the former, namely 11.7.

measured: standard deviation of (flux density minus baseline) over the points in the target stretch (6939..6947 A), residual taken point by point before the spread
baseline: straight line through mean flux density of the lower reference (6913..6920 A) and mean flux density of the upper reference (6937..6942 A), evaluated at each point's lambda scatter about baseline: 0.03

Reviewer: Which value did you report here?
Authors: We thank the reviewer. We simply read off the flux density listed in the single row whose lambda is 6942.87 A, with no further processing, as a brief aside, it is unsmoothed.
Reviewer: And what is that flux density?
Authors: 12.12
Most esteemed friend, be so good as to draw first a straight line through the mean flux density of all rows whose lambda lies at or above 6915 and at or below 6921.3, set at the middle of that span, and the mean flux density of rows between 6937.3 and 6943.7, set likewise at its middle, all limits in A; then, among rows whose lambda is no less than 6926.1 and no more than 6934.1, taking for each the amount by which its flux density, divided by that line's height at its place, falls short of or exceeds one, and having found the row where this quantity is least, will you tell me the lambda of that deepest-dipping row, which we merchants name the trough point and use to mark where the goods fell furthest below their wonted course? 6933.29 A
